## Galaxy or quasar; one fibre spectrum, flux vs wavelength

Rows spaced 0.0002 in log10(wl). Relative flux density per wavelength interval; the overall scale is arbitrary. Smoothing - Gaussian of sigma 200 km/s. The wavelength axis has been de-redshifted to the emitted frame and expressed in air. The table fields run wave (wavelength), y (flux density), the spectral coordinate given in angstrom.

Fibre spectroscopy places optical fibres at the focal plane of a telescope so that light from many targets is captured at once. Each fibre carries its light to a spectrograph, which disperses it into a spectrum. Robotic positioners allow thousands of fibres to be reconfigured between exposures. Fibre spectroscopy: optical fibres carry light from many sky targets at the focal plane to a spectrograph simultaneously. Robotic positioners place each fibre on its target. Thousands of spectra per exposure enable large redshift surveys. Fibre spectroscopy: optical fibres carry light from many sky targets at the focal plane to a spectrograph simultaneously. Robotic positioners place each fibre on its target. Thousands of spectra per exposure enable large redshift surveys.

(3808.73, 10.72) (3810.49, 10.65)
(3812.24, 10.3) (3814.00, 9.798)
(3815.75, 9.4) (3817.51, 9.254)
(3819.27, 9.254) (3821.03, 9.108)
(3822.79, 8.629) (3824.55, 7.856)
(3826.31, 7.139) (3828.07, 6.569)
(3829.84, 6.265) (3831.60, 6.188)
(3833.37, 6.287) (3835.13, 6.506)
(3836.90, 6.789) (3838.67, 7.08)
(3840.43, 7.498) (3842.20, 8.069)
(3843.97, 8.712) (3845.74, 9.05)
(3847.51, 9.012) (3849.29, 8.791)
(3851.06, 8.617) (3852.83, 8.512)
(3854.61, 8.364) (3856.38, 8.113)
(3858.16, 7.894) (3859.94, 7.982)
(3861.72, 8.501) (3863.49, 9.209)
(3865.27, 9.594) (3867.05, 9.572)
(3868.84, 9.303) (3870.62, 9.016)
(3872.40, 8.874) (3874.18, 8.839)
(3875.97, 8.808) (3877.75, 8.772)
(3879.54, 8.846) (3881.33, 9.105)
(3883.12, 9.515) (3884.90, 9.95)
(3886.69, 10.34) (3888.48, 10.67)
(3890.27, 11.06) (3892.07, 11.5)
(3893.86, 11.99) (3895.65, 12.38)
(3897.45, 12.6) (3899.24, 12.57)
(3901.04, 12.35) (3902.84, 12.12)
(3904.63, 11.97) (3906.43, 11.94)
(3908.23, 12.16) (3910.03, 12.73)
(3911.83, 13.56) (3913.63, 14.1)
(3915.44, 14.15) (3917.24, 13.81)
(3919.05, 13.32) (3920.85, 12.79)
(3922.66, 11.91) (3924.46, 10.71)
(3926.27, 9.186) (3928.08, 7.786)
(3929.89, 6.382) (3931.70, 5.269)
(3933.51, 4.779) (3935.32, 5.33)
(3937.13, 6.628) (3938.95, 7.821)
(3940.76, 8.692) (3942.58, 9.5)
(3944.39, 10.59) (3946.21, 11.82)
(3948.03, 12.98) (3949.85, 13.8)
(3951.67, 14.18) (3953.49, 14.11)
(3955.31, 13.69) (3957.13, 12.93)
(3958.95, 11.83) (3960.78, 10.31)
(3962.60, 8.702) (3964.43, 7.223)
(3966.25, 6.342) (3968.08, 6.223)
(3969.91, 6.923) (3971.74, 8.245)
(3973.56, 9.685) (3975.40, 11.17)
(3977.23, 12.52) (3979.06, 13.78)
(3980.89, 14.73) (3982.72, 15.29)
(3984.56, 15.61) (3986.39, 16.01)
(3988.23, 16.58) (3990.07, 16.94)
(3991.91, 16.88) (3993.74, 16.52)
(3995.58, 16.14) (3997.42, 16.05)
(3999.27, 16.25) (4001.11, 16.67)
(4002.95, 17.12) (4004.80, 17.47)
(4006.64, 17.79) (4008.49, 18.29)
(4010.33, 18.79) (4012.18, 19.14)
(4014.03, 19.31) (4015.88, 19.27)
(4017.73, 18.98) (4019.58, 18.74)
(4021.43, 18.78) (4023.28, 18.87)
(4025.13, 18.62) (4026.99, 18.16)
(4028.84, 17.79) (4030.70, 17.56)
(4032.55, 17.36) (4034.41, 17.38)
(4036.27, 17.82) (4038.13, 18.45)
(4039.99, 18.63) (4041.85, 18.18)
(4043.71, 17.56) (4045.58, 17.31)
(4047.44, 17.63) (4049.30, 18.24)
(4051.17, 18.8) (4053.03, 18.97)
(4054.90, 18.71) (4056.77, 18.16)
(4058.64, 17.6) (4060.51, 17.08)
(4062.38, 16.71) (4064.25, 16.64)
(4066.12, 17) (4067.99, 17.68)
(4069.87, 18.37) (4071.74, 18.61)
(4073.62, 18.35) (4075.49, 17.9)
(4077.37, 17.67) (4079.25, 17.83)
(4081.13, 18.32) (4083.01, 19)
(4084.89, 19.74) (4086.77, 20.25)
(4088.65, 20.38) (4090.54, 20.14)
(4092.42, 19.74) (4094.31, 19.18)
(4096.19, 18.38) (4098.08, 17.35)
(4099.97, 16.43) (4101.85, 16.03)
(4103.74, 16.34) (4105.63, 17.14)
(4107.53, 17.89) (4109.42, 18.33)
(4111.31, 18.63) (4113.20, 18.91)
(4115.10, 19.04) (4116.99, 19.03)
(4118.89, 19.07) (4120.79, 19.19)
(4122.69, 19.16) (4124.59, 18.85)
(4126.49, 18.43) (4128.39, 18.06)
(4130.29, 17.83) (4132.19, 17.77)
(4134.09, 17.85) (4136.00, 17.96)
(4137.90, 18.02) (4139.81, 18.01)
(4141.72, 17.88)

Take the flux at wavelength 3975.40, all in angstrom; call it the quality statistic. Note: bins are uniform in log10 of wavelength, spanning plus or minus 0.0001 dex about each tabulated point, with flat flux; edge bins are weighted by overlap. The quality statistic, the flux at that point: 11.17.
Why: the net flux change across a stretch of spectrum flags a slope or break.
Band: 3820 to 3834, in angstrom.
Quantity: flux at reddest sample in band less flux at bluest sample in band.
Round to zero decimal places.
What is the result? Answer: -3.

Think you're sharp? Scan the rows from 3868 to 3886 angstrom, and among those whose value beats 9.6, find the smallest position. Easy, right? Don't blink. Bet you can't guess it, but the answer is 3884.90 angstrom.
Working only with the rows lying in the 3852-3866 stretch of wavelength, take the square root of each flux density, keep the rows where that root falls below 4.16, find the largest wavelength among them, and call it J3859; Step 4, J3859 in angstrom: 3865.27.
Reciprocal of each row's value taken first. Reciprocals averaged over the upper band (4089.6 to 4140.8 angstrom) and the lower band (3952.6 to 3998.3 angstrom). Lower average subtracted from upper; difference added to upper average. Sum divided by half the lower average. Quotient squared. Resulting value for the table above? 0.24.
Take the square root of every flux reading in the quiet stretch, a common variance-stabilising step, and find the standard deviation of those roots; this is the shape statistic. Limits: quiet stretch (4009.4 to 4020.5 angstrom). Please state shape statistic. 0.03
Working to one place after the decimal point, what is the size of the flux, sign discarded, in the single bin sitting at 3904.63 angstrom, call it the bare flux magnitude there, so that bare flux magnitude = 12.0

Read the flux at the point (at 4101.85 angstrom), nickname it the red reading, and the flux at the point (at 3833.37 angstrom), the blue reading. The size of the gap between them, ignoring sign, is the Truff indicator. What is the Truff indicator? 10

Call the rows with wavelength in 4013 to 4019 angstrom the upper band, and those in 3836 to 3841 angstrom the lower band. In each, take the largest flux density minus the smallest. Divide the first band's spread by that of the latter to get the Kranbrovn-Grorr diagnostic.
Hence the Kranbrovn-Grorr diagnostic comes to 0.5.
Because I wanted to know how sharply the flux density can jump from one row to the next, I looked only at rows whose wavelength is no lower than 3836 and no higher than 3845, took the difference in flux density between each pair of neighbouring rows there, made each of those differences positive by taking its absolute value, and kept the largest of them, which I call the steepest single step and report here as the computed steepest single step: 0.64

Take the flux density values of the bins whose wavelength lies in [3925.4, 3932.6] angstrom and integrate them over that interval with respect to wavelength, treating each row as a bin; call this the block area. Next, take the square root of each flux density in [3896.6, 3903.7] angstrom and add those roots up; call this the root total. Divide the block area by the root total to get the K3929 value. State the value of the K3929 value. 3.7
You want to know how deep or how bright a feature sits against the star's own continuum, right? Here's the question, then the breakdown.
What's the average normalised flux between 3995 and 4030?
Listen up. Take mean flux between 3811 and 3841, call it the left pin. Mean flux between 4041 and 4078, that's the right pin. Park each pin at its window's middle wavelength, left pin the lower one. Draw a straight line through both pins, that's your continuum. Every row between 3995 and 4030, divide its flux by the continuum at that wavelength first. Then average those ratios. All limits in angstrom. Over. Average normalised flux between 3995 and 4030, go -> 1.1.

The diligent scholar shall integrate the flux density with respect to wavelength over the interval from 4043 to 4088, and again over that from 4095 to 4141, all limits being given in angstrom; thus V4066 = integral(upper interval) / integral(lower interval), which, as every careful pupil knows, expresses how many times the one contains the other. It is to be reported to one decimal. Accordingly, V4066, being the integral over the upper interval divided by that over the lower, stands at 1.0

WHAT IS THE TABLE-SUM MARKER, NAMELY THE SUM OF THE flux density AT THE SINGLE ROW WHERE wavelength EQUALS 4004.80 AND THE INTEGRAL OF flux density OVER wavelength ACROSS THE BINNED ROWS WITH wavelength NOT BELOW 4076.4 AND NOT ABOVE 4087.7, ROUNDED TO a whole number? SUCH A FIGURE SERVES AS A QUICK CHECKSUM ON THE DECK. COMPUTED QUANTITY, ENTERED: 230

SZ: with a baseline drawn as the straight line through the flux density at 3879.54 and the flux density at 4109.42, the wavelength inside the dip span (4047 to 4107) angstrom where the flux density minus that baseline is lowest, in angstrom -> 4101.85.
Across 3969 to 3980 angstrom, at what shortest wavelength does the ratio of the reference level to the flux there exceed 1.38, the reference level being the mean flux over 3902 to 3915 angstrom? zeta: 3969.91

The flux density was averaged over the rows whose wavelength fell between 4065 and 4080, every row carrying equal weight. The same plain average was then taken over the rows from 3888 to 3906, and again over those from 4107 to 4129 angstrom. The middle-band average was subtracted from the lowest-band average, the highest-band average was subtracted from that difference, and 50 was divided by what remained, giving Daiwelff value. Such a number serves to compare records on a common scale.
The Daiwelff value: -2.0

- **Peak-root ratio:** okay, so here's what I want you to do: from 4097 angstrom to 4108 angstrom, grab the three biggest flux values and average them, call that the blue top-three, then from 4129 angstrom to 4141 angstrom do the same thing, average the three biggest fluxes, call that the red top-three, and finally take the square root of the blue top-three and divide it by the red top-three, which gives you 0.23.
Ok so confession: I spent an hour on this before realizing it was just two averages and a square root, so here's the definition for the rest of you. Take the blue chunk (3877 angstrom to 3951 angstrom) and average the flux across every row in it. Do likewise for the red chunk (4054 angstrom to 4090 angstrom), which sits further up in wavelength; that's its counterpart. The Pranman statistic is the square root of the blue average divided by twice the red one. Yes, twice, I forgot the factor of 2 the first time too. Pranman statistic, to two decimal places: 0.54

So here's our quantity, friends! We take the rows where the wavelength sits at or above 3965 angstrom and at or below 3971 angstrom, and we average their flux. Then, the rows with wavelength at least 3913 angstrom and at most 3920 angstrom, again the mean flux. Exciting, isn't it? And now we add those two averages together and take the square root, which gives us 4.5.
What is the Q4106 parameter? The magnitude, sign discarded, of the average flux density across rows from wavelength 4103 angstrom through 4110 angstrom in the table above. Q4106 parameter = 17.4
